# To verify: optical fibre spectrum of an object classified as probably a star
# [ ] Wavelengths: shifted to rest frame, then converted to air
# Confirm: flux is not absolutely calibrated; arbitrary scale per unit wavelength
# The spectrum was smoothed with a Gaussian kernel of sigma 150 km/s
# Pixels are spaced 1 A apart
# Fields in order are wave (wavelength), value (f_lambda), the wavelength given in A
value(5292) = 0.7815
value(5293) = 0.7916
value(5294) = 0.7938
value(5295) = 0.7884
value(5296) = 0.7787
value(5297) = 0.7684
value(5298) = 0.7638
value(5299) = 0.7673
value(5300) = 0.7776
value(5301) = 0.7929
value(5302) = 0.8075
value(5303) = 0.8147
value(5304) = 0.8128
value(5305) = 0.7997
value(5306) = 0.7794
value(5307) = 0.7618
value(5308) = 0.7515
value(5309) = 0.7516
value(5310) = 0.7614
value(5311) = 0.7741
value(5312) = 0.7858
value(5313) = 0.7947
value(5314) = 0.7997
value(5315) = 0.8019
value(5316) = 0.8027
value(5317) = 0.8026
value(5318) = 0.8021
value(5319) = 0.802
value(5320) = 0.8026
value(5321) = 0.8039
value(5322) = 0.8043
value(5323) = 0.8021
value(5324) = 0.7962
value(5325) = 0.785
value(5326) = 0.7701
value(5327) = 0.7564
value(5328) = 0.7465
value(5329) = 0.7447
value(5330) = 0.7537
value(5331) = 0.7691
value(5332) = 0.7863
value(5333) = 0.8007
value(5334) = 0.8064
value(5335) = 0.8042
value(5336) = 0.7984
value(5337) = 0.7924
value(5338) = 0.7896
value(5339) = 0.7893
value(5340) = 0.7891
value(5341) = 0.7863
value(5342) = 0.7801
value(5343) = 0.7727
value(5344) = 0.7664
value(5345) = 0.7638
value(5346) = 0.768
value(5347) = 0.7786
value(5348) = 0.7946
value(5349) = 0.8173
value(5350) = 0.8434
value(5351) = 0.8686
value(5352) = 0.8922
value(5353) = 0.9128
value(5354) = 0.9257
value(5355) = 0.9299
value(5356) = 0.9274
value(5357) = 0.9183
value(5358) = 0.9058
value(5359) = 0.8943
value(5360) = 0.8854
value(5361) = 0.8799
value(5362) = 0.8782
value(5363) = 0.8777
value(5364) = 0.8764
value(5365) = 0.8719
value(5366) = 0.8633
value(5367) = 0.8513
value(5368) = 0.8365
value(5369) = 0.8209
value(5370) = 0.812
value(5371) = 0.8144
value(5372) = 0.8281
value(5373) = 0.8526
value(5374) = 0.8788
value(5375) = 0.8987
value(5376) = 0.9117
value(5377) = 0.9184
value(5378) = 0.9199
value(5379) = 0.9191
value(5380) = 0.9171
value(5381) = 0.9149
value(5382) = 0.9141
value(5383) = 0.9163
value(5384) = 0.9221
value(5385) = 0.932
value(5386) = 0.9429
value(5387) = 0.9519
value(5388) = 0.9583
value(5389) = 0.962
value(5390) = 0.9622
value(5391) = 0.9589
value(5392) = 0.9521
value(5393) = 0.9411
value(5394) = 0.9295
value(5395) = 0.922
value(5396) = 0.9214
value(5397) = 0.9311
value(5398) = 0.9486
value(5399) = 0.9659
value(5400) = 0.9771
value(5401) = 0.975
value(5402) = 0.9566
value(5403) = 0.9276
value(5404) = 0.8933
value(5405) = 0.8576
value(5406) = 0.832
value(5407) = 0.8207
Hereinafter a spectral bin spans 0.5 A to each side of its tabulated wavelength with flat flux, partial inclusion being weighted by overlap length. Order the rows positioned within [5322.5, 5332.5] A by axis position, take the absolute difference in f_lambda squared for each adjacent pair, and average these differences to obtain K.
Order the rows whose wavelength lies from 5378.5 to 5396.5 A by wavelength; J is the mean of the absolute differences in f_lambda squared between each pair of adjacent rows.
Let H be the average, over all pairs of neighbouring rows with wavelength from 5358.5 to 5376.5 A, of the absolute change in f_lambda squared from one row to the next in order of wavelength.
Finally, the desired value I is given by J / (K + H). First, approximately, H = 0.0184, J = 0.010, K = 0.0169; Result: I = 0.29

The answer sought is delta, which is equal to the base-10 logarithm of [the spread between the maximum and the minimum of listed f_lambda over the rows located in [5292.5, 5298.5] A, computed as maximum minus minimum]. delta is -1.52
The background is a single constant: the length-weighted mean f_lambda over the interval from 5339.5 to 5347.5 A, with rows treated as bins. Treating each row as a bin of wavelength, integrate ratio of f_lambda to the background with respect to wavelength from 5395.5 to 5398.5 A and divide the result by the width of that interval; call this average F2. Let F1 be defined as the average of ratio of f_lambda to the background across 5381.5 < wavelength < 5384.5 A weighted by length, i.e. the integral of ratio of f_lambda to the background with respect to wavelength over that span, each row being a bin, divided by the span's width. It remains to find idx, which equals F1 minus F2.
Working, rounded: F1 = 1.18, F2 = 1.20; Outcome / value -0.02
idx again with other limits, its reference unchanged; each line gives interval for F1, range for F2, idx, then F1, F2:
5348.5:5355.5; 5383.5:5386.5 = -0.06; 1.14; 1.20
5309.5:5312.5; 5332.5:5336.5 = -0.04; 1.00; 1.03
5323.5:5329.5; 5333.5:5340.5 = -0.04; 0.99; 1.03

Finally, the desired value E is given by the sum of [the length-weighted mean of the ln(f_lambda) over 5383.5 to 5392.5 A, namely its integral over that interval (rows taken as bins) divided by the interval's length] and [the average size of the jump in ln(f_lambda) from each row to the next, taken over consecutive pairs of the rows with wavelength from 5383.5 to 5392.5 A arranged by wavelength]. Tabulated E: -0.05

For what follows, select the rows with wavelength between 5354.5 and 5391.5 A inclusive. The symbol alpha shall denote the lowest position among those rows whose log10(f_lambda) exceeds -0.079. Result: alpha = 5355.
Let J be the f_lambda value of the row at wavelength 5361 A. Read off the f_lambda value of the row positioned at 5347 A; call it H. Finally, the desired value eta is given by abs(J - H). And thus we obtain 0.10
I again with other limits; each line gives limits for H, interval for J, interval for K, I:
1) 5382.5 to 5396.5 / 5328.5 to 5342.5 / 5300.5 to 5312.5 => 0.36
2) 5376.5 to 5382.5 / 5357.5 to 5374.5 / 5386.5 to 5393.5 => 1.35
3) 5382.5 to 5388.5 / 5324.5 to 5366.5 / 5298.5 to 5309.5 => 0.46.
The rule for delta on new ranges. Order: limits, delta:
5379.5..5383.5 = -2.52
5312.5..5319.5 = -2.10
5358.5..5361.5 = -1.84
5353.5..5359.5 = -1.45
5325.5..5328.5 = -1.63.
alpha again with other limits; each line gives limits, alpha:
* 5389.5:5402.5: 5390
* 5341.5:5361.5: 5350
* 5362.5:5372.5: 5363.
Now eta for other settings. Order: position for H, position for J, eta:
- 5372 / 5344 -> 0.06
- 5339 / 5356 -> 0.14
